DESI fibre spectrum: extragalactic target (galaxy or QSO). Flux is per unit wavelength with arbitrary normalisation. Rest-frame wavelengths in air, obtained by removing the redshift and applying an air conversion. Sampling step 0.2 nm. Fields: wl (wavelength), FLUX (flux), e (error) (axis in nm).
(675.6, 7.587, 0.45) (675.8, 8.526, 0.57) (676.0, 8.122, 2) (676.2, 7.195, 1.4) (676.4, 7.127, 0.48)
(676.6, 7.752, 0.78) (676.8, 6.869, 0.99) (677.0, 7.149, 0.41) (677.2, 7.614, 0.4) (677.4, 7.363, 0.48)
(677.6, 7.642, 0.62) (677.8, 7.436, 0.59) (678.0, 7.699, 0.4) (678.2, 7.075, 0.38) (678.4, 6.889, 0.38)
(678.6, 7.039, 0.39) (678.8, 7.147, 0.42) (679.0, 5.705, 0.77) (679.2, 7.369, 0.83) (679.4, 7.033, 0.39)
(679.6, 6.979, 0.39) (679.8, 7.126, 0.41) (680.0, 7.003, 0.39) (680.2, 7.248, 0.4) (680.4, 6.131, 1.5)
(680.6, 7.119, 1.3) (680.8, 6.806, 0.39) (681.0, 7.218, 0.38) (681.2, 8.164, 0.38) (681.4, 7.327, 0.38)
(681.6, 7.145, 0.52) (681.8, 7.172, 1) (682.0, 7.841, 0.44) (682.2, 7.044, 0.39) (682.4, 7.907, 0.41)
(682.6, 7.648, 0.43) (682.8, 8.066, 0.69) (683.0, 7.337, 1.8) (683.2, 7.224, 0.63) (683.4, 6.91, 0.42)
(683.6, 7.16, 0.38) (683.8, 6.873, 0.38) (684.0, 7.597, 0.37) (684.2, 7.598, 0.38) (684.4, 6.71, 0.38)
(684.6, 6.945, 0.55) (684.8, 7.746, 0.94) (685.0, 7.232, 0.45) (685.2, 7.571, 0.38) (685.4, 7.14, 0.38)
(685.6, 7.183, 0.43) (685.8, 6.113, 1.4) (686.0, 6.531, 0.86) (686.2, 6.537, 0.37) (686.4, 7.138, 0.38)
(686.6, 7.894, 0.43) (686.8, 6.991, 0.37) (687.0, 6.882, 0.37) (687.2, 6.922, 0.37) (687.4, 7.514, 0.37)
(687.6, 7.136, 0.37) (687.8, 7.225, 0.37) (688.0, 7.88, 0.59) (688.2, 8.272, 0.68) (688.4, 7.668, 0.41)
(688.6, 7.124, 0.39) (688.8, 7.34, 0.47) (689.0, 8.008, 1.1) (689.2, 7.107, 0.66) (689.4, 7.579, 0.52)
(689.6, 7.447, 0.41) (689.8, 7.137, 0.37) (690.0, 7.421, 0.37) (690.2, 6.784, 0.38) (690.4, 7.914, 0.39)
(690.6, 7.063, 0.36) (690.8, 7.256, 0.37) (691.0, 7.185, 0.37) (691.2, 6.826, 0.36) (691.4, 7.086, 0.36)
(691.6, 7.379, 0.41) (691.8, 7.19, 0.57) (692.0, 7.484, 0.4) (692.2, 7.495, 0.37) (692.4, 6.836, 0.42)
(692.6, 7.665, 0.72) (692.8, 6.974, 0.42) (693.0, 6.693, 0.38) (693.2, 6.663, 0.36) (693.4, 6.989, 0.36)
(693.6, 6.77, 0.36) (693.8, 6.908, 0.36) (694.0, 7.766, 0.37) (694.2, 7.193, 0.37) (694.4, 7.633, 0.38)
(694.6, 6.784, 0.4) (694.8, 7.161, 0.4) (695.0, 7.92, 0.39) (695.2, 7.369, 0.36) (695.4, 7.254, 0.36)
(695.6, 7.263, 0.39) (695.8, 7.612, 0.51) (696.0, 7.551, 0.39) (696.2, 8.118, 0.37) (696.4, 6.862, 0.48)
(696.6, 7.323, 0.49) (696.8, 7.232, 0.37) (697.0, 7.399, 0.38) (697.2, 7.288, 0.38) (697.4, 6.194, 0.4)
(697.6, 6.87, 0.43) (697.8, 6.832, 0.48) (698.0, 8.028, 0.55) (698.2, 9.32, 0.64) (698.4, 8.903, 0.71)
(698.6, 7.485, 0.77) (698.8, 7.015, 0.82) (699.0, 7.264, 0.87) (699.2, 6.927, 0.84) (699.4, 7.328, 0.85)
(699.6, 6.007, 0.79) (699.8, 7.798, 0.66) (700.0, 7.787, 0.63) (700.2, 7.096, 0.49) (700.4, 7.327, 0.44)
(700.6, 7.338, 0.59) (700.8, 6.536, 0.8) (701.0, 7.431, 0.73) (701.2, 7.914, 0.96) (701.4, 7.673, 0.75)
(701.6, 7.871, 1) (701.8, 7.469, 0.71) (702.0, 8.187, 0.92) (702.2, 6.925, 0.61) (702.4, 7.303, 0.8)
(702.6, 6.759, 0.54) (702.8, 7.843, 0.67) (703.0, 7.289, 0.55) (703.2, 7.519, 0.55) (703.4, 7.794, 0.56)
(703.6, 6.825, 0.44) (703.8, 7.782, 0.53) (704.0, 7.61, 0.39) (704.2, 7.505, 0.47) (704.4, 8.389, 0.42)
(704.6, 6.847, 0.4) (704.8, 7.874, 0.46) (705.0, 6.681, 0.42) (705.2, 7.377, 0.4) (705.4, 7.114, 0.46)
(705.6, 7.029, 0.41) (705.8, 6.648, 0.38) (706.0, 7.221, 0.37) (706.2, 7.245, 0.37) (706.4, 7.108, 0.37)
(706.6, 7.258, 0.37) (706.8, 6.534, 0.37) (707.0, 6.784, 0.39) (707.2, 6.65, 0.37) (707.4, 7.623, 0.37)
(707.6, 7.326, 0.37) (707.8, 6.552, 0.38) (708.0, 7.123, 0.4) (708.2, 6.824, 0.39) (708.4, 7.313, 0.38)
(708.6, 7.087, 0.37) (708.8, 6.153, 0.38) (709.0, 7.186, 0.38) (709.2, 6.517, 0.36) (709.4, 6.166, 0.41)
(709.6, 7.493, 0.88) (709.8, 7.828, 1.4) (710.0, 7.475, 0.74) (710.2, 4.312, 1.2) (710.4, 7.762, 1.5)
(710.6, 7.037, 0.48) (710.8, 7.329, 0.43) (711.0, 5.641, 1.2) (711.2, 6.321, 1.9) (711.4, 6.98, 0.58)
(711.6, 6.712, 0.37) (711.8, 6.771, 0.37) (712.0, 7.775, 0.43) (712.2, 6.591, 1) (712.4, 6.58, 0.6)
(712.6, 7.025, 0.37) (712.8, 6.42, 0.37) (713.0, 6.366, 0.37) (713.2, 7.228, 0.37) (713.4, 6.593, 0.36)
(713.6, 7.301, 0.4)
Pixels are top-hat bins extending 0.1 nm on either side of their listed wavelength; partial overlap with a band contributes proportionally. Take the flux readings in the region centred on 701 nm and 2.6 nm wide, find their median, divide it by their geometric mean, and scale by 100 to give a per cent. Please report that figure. 100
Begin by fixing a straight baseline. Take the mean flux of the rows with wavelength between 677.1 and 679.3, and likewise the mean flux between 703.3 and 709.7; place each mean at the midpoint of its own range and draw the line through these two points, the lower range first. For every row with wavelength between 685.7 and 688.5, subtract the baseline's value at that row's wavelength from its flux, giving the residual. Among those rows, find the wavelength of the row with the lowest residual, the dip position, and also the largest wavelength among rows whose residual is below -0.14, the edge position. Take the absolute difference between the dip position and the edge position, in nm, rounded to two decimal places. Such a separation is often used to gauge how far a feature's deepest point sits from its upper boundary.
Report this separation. 1.40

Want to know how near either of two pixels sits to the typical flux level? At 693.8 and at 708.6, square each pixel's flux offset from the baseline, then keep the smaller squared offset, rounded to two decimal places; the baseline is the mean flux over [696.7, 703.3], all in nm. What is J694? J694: 0.10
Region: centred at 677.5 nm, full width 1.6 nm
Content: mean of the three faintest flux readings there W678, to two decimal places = 7.03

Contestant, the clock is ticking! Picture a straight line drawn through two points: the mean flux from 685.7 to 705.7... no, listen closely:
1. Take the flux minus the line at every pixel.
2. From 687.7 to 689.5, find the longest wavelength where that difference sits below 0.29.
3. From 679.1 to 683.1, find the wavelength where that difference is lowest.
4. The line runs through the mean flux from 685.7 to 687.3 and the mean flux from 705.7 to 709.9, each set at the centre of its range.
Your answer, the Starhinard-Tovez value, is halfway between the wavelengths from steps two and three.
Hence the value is 684.80 nm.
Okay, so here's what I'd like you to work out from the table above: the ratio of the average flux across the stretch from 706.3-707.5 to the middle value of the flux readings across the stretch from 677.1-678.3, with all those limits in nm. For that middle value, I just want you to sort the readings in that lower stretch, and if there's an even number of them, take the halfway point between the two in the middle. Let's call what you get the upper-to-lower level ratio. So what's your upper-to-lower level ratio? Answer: 0.93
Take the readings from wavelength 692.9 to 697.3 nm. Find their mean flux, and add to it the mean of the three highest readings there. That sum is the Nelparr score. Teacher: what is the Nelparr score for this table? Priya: 15.2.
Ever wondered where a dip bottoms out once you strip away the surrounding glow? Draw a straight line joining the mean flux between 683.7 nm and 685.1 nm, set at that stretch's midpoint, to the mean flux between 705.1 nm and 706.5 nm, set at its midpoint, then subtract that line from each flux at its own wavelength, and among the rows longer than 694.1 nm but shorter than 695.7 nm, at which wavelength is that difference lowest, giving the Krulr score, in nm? 694.6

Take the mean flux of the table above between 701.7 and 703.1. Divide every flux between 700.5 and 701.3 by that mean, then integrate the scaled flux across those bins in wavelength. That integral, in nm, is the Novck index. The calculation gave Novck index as 0.790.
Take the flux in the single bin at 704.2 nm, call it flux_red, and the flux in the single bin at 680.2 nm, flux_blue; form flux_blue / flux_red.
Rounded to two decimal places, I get 0.97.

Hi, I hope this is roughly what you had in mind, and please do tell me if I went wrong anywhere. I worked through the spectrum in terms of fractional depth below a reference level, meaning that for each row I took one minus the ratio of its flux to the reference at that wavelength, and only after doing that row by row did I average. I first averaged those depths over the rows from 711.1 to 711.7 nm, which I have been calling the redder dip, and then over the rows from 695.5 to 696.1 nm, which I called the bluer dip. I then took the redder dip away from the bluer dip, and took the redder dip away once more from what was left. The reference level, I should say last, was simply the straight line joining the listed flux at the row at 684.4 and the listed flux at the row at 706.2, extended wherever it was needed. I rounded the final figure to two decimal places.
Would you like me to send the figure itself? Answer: -0.26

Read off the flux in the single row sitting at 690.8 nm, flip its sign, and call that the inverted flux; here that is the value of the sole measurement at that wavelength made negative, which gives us -7.26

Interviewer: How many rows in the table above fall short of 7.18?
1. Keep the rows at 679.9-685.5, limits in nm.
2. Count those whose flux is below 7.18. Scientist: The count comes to 13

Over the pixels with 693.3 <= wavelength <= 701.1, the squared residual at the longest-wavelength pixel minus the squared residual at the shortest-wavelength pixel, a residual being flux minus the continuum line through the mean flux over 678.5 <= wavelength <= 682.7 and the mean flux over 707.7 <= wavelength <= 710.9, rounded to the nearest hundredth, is 0.22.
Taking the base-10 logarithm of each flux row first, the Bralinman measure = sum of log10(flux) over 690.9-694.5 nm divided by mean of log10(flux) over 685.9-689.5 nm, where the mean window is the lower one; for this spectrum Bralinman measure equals 17.8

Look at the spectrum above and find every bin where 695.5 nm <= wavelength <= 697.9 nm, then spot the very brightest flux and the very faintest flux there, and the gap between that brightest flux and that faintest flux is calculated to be 1.92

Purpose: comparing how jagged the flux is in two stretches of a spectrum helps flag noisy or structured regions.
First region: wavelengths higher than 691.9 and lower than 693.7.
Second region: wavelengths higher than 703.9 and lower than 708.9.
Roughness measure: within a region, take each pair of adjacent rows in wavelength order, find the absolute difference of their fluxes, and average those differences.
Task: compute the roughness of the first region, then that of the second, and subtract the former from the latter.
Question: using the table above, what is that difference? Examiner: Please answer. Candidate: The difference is 0.15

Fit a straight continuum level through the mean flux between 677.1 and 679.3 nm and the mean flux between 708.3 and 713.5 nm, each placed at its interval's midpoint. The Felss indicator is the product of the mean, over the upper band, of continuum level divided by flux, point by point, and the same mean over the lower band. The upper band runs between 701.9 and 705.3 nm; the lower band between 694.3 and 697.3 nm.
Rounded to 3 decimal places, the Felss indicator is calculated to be 0.879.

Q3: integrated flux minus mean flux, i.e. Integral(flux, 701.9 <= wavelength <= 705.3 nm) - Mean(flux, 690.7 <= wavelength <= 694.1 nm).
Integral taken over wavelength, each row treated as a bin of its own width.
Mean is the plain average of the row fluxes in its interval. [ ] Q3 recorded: 18.2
